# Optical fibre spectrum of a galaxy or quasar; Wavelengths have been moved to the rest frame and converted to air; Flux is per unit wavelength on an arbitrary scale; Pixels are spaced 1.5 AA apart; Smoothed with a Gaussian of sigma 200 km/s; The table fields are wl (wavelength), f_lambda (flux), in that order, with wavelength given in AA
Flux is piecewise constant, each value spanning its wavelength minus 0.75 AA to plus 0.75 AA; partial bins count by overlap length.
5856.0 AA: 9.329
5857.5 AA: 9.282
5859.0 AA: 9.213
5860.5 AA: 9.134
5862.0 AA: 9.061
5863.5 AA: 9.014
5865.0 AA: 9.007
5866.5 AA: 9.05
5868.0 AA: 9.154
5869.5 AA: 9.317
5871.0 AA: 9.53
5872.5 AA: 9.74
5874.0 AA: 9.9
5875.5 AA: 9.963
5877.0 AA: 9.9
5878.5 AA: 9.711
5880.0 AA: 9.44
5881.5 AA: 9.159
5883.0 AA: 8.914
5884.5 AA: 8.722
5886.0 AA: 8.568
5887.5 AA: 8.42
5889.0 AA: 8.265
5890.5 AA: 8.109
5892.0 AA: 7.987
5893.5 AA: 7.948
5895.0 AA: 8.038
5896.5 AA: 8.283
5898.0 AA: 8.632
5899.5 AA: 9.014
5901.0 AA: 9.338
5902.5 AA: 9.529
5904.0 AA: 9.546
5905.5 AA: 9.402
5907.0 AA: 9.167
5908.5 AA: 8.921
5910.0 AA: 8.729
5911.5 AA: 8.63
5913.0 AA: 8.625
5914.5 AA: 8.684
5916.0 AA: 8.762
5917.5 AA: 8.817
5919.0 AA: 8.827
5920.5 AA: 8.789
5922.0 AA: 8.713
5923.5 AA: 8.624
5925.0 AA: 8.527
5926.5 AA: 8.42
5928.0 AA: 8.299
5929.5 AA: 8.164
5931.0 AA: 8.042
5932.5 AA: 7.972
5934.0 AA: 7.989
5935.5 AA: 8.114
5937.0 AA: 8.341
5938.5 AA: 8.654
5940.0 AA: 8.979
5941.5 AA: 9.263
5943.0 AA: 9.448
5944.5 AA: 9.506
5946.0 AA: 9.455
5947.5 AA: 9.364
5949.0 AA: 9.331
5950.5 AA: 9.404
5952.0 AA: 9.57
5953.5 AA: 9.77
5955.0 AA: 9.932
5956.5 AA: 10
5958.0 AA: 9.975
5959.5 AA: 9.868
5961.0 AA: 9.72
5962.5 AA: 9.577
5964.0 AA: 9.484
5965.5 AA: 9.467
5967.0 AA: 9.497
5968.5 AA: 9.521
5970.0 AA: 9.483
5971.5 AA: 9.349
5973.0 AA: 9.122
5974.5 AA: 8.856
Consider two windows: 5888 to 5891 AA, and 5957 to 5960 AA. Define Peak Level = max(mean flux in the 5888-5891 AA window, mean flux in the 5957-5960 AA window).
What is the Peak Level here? 9.9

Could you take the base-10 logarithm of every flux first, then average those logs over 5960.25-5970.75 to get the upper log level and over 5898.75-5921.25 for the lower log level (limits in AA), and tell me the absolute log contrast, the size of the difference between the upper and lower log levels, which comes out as 0.026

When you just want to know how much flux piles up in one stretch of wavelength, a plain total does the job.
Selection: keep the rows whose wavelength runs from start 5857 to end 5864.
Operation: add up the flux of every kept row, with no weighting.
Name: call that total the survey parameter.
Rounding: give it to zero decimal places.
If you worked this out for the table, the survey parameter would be 46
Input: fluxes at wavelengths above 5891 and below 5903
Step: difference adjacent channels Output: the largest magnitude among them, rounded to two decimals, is 0.38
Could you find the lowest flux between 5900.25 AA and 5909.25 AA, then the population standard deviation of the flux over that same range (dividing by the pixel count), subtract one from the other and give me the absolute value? 8.7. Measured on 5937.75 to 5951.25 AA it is 8.4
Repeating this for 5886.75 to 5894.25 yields 7.8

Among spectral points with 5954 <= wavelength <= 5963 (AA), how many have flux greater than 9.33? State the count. 6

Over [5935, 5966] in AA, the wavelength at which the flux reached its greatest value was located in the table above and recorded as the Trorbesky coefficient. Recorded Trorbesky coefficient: 5956.5 AA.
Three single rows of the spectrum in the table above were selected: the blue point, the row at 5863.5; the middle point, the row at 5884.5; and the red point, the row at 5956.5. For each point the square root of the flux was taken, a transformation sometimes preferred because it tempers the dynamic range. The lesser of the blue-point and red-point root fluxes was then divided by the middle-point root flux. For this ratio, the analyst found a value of 1.02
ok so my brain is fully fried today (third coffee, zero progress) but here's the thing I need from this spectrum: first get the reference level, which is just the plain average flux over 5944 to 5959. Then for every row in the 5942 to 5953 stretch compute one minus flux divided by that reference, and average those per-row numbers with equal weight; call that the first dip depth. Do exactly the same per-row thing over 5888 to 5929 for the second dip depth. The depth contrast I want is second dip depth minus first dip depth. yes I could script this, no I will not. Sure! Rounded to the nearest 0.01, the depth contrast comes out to 0.08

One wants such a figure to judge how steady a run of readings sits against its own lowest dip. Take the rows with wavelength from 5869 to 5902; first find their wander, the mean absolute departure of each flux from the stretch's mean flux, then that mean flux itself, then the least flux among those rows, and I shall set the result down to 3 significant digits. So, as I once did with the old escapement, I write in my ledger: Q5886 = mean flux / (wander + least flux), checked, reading 1.05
